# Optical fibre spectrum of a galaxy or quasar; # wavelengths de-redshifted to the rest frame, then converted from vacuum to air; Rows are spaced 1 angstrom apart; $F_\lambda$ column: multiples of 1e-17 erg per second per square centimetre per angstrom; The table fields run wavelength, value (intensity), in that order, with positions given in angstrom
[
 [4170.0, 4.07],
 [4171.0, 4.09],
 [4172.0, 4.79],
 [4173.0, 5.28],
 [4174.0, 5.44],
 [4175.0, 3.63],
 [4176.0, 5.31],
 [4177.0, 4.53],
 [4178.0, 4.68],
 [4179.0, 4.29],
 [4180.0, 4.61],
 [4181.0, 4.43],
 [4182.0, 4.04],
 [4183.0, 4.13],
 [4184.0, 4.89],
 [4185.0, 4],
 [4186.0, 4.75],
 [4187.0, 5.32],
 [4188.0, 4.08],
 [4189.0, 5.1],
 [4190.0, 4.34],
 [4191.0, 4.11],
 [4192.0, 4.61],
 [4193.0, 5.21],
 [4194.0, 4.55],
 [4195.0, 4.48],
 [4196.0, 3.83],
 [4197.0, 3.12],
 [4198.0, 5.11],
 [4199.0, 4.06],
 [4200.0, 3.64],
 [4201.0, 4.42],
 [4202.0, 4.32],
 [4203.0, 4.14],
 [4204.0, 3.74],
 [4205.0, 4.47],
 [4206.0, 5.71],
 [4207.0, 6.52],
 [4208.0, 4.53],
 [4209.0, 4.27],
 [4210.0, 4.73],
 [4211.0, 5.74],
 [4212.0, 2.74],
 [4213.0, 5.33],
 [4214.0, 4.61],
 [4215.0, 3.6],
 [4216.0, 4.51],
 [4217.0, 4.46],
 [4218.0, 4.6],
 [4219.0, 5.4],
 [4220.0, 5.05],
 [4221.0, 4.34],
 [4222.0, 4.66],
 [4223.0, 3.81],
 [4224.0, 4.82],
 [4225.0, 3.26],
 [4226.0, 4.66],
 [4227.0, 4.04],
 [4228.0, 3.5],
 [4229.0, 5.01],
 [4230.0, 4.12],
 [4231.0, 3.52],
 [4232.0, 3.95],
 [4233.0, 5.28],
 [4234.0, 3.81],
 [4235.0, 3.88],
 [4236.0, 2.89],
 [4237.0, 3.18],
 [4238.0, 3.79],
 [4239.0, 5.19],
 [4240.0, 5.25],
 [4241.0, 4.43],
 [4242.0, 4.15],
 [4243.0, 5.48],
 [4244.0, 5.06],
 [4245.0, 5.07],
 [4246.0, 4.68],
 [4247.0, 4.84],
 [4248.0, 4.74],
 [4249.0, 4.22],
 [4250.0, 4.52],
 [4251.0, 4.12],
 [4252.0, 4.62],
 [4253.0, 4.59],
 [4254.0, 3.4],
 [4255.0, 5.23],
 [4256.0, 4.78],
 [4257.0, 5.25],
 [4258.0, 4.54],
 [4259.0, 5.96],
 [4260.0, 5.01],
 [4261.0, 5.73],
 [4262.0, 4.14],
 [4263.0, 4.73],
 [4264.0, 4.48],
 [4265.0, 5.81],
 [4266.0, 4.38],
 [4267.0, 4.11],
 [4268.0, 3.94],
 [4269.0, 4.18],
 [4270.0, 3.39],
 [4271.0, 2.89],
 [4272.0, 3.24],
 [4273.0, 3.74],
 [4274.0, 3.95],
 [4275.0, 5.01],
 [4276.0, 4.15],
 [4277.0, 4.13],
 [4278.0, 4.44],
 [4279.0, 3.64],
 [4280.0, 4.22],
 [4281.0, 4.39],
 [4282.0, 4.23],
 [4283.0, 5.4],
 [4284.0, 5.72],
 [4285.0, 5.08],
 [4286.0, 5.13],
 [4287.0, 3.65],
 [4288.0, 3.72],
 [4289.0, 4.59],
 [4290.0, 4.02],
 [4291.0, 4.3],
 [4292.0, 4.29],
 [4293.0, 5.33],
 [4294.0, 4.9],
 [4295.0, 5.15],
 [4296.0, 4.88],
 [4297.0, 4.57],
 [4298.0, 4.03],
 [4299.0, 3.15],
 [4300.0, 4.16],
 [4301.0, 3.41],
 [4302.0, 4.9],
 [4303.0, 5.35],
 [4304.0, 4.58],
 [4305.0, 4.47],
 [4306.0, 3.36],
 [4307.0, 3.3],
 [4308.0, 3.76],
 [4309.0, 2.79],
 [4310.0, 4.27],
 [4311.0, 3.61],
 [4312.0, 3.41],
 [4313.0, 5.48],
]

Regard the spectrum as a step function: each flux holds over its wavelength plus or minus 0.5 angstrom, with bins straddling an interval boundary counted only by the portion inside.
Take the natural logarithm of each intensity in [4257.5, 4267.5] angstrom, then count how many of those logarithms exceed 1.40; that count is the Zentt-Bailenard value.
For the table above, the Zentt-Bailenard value 10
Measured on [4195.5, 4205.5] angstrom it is 6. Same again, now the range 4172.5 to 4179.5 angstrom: 6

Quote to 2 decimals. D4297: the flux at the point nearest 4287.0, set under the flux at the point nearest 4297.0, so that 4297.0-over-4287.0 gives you 1.25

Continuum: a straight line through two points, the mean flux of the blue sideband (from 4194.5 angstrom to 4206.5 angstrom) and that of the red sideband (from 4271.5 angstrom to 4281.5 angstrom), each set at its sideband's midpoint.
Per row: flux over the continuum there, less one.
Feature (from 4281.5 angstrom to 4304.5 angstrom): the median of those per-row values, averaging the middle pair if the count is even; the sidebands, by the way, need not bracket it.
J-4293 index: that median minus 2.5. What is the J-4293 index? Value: -2.37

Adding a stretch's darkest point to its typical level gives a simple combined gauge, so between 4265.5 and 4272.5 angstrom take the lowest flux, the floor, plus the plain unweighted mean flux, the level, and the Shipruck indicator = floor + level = 6.6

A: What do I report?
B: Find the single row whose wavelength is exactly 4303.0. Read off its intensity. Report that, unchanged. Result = 5.35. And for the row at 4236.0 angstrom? 2.89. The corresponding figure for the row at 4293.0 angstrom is 5.33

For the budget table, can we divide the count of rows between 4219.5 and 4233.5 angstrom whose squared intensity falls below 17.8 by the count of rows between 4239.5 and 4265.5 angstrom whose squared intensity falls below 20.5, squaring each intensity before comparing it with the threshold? 0.9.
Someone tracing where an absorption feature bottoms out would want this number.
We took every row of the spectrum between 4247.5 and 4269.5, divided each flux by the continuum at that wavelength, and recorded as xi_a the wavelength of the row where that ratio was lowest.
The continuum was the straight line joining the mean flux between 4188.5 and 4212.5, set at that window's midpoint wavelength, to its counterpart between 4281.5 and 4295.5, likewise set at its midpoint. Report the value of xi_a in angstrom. 4254.0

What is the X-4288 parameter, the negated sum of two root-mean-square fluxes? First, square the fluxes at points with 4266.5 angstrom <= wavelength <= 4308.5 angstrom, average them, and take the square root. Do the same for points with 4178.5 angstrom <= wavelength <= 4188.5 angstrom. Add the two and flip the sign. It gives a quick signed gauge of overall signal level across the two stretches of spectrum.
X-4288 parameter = -8.8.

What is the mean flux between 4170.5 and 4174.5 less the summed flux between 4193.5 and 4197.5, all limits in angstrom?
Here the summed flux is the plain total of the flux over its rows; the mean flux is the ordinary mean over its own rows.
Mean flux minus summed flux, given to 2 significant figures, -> -11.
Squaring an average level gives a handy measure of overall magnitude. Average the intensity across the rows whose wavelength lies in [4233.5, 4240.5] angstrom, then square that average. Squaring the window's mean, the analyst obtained 16.0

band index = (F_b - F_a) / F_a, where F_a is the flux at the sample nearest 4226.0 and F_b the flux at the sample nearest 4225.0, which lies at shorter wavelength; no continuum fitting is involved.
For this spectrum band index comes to -0.30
